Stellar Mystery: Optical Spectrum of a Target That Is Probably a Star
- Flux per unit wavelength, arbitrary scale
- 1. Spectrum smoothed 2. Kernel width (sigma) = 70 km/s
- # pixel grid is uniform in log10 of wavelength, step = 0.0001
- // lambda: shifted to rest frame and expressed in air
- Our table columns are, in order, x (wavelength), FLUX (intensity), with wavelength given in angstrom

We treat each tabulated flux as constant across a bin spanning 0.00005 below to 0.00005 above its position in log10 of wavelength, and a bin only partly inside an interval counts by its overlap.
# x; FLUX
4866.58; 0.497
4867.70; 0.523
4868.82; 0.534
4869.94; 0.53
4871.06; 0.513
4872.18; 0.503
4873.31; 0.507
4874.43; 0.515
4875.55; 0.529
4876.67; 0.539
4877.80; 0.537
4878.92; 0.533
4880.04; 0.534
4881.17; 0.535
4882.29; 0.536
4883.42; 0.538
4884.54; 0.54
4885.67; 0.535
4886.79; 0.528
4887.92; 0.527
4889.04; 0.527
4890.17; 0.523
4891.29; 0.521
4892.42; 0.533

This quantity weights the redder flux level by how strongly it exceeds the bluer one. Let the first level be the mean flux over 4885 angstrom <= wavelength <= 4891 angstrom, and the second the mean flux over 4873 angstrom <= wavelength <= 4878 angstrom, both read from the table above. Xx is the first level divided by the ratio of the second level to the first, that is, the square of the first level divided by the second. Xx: 0.531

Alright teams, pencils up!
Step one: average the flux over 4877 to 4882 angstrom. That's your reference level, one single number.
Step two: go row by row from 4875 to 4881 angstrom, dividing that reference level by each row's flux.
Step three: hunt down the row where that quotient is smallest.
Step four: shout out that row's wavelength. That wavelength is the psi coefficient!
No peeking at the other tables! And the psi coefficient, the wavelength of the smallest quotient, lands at 4876.67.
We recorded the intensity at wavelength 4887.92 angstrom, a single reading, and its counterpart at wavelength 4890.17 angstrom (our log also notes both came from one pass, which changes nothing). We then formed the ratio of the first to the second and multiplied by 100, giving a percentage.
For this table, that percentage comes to 101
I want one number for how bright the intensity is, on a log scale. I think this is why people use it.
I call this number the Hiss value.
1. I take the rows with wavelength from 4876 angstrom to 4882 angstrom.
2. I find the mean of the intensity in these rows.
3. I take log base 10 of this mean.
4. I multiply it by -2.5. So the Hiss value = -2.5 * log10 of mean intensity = 0.678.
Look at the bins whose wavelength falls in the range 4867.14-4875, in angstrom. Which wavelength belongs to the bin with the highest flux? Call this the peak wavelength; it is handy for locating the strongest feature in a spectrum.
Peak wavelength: 4868.82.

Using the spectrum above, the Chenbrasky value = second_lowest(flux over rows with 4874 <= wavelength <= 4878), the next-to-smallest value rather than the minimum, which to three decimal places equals 0.529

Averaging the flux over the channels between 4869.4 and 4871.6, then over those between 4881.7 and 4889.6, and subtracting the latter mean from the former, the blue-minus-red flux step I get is -0.011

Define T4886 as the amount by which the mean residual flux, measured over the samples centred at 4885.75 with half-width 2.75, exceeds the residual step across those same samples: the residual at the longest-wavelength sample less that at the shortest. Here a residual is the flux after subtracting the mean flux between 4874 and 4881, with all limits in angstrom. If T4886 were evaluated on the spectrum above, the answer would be 0.013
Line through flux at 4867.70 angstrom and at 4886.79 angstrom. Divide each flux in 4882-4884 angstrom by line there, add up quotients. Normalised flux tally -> 2.04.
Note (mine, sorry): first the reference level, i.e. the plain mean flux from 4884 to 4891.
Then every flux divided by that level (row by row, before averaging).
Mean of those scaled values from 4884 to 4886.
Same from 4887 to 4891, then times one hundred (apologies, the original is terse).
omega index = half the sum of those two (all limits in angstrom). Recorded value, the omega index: 50.1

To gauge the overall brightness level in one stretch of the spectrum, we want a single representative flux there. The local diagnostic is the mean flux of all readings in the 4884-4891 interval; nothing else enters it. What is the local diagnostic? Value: 0.530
